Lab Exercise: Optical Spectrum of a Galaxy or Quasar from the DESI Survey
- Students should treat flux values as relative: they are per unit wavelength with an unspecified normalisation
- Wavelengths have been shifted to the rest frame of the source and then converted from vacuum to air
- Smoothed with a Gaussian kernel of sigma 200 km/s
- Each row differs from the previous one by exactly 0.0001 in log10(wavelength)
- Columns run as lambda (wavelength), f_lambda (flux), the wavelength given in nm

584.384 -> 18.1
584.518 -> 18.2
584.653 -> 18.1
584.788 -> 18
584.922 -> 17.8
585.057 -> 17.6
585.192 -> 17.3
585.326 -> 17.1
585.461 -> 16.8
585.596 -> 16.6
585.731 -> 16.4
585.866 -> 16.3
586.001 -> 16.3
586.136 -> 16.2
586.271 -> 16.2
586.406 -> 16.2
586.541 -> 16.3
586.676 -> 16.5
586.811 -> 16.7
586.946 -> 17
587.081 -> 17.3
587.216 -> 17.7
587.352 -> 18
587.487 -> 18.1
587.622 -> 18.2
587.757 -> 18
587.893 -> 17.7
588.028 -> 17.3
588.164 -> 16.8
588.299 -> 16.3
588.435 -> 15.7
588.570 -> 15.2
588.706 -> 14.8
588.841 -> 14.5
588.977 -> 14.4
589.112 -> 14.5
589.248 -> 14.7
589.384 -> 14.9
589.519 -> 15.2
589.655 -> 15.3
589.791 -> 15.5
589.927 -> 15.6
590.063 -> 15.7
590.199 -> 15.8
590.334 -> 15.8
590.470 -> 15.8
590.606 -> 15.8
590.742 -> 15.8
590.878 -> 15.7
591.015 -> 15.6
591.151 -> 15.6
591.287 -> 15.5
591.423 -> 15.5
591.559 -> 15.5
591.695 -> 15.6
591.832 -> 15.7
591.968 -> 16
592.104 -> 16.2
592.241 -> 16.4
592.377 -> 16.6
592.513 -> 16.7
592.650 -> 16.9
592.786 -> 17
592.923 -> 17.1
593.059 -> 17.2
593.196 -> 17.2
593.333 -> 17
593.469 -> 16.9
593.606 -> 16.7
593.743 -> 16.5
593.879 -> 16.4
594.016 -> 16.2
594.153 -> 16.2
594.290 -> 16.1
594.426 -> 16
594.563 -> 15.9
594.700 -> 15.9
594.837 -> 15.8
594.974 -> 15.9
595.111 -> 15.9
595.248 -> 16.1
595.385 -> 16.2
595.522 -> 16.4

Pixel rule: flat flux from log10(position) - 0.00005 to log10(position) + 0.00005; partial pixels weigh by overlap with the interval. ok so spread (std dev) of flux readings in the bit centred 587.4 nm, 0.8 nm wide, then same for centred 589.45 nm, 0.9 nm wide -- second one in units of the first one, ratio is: 1.15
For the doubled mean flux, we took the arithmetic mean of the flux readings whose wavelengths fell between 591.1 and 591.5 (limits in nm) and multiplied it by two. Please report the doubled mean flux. 31.1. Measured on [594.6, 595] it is 31.7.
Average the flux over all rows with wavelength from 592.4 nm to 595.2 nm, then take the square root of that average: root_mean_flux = 4.06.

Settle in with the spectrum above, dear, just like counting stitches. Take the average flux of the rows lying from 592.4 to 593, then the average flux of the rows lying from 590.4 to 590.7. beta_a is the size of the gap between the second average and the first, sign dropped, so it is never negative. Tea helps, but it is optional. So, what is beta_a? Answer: 1.1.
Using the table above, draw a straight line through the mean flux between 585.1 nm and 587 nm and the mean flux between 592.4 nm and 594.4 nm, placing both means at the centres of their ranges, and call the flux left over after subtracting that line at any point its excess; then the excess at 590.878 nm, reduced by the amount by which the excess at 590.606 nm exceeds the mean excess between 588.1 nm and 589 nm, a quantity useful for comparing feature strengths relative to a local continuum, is -1.3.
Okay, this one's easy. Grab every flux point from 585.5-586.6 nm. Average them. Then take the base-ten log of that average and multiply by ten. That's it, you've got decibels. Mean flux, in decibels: 12.1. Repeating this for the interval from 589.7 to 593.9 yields 12.1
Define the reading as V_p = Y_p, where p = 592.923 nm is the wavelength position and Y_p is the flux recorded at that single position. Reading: 17.1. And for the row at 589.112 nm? 14.5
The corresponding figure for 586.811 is 16.7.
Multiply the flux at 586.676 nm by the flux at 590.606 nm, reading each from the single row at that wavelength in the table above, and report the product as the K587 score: 261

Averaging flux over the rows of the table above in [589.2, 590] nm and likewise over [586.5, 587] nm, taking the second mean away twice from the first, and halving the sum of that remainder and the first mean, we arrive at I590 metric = -1.4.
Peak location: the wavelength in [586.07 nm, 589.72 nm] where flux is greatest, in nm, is 587.622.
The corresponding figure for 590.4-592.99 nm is 592.923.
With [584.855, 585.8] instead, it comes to 584.922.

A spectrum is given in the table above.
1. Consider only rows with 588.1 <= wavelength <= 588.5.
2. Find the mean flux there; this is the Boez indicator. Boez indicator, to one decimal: 16.3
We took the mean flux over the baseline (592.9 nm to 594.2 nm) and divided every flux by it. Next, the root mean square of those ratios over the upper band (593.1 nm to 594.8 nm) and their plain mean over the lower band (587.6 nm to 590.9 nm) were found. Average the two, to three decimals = 0.962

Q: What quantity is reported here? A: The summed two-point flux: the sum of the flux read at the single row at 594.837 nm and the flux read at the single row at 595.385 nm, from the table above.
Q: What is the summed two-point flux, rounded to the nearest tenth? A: 32.0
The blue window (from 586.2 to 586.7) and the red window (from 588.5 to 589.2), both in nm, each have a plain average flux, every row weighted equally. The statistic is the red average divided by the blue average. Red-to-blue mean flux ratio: 0.90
